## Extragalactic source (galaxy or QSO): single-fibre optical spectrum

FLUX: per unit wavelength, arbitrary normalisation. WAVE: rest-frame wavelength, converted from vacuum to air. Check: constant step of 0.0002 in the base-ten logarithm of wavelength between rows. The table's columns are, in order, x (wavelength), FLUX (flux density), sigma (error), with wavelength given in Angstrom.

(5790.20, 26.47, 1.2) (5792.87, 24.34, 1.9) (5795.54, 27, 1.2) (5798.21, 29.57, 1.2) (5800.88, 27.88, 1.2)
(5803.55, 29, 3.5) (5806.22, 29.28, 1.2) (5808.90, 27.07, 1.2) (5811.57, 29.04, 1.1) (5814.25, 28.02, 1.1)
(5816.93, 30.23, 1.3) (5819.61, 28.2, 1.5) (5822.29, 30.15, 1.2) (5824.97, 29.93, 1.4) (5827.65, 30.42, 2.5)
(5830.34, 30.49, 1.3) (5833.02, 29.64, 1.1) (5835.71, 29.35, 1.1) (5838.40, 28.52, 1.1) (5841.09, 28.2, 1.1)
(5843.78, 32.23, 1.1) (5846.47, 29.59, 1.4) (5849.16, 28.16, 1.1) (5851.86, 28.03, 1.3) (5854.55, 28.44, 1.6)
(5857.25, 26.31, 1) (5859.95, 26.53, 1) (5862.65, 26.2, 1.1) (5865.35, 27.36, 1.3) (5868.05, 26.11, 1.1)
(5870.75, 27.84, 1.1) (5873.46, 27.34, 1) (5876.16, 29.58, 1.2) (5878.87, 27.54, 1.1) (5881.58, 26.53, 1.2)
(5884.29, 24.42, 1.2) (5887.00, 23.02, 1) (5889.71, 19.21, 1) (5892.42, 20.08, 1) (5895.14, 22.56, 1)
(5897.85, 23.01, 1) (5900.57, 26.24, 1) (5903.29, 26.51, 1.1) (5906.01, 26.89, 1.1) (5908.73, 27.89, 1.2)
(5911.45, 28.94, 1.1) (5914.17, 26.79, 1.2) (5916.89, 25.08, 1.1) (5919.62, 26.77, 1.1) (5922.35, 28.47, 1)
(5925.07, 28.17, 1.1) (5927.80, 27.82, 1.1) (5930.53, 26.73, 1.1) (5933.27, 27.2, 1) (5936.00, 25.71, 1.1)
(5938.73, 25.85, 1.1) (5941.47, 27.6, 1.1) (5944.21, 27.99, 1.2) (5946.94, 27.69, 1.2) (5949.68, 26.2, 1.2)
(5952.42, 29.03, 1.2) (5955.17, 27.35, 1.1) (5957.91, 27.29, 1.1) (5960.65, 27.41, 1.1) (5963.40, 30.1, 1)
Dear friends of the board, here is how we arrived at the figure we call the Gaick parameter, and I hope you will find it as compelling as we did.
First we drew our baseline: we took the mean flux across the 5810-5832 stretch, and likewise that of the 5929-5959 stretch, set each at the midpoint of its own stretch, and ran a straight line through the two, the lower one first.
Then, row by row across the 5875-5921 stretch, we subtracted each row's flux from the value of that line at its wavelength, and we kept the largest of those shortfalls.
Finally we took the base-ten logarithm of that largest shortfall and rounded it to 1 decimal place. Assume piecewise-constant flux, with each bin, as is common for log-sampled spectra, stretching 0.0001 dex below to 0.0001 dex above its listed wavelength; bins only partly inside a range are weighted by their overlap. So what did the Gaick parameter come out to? 1.0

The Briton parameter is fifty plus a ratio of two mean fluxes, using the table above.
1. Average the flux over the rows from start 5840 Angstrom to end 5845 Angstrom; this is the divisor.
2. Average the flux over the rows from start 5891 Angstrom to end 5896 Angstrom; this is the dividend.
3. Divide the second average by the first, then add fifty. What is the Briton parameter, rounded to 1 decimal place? 50.7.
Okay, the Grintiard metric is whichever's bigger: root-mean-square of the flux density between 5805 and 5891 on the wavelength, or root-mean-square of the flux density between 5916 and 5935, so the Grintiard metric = 28.0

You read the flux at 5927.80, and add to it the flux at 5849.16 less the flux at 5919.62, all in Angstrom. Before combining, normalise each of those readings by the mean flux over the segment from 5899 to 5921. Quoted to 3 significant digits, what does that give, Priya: 1.09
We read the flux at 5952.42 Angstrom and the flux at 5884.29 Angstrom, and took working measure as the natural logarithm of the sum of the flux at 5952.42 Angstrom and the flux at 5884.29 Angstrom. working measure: 3.98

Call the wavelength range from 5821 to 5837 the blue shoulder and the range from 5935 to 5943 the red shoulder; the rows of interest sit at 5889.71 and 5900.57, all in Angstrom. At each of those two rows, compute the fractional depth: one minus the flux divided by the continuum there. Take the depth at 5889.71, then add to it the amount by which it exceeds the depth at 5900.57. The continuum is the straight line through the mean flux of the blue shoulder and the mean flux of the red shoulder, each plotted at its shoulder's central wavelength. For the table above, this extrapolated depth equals 0.58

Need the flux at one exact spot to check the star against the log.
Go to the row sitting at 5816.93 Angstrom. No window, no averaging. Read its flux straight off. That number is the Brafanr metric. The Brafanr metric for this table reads 30.23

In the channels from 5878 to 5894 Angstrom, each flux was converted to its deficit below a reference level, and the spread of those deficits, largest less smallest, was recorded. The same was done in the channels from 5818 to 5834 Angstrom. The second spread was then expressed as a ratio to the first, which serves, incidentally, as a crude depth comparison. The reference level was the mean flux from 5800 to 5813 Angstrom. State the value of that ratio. 0.3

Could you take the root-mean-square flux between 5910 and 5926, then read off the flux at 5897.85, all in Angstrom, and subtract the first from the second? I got -4.4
